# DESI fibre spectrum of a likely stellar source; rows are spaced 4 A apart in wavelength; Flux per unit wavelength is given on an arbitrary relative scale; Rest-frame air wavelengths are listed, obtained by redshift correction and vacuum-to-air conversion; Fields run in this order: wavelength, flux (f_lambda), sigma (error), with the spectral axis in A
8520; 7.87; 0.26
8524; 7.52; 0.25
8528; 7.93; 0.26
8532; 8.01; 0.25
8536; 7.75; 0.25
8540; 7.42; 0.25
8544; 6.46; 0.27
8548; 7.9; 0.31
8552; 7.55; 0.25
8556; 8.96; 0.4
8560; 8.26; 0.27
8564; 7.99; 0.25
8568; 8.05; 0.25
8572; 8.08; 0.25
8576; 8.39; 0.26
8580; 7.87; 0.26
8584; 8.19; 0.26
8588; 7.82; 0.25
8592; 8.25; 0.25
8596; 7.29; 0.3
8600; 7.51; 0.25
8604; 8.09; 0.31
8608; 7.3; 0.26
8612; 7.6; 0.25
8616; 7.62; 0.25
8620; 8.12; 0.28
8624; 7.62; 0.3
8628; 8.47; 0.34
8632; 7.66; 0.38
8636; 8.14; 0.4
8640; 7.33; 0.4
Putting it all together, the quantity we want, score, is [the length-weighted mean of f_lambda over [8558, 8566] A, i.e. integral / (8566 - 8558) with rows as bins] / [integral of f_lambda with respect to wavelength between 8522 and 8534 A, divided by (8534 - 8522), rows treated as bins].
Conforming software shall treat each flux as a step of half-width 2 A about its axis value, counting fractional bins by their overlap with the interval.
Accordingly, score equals 1.04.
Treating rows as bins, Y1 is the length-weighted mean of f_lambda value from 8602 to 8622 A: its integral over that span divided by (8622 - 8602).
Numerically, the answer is 7.7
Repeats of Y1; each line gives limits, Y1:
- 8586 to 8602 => 7.7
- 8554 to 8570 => 8.3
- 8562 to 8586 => 8.1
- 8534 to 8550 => 7.4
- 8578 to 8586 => 8.0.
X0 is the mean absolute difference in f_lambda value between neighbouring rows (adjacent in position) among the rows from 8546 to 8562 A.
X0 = 0.82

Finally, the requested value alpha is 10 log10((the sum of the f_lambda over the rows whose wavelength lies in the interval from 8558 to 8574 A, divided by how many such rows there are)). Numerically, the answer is 9.08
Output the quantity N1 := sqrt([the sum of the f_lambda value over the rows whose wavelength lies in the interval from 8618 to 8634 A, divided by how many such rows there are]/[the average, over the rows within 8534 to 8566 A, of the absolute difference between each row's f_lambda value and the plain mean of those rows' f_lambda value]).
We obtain 4.0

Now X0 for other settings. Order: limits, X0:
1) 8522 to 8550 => 0.58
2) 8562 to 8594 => 0.29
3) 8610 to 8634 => 0.54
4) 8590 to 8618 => 0.48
